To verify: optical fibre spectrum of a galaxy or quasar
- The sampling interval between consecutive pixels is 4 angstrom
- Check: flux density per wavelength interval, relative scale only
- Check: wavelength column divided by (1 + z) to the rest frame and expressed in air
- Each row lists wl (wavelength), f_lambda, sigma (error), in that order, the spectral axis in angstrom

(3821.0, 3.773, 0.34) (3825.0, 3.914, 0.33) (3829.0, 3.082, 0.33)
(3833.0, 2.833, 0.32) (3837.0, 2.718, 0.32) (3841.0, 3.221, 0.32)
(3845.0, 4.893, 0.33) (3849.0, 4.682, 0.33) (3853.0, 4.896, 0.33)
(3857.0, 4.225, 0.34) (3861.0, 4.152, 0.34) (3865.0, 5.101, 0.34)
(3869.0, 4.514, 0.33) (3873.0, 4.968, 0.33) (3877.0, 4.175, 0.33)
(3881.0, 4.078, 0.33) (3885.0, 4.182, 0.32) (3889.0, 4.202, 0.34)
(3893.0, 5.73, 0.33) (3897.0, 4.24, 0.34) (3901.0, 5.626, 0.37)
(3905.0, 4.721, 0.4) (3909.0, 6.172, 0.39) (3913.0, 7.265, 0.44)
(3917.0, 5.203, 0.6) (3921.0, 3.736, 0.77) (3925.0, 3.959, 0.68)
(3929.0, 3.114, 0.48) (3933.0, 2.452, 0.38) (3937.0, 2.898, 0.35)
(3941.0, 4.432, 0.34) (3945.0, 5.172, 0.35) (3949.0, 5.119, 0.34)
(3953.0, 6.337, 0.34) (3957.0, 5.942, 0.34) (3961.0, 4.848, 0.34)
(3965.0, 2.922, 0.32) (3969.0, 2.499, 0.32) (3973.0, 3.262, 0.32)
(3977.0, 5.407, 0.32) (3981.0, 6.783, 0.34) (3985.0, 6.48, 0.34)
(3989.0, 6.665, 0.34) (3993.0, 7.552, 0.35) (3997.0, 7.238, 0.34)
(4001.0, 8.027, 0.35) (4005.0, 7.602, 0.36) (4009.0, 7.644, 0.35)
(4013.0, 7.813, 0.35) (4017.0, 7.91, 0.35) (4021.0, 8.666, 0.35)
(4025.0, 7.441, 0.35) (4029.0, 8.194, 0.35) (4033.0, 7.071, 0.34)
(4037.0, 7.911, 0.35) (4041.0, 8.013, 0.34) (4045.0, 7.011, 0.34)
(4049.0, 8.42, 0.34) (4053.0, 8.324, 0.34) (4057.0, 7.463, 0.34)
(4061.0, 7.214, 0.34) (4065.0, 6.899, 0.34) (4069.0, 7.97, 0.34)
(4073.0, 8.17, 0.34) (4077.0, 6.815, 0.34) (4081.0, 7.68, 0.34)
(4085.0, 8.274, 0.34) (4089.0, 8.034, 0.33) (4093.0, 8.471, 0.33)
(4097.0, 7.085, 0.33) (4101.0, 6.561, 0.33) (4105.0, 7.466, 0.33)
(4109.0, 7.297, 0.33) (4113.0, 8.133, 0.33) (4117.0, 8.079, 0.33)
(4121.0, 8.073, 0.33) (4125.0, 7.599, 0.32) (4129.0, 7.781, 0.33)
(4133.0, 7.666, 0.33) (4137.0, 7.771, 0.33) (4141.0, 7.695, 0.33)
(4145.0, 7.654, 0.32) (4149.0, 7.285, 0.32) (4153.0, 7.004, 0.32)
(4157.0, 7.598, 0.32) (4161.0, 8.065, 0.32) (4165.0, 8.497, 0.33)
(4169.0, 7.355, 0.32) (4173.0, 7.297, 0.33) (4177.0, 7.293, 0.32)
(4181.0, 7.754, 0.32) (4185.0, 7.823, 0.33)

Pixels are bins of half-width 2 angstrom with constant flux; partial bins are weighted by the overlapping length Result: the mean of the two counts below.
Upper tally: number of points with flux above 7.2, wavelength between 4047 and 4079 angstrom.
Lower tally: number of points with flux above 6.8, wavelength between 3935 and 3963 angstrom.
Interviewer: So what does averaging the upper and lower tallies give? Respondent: 3.0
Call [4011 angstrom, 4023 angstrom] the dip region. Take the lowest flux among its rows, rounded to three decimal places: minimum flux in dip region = 7.813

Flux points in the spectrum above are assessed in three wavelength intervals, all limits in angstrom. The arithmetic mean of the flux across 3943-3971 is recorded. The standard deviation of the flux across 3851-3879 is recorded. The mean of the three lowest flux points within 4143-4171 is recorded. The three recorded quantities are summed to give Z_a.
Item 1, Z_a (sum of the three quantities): 12.3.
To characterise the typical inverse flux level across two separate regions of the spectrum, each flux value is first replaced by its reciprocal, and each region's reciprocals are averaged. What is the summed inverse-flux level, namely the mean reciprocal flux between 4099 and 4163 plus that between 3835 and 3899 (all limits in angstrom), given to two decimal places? 0.37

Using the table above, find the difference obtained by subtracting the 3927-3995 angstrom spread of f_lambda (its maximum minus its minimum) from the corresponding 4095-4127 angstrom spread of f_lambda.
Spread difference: -3.5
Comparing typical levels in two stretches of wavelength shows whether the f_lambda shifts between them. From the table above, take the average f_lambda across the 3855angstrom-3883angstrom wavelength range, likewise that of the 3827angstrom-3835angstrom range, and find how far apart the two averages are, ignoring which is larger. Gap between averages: 1.5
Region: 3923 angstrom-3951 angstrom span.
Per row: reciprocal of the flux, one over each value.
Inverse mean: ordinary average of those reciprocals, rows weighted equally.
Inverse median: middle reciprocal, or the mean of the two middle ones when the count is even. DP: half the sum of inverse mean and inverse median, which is 0.26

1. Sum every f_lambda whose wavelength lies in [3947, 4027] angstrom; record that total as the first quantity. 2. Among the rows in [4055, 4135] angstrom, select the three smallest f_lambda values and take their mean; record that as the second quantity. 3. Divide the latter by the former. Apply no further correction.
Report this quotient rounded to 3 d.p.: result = 0.054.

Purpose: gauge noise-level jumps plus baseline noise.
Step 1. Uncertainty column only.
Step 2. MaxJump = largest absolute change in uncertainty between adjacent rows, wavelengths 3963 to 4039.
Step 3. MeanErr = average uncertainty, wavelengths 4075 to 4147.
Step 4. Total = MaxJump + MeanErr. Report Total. 0.351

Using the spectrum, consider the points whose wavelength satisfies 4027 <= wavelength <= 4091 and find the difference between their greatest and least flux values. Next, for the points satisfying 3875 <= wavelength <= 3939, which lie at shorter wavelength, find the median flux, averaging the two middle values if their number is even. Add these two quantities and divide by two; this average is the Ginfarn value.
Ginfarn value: 2.9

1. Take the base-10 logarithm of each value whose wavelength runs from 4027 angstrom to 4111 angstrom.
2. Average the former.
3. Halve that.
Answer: 0.44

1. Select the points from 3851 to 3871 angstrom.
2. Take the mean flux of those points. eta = 4.6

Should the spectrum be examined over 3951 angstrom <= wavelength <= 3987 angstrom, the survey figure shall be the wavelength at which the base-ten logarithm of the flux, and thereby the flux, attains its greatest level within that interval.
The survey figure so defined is 3981.0 angstrom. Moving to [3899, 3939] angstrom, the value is 3913.0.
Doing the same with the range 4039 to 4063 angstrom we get 4049.0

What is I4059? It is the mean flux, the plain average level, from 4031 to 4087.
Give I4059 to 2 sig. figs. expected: 7.7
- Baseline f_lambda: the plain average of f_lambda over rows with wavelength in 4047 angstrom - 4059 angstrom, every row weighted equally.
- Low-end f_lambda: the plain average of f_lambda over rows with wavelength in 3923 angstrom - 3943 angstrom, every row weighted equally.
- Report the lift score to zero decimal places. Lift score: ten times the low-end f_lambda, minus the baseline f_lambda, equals 26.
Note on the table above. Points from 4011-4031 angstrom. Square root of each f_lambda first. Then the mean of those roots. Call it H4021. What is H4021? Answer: 2.8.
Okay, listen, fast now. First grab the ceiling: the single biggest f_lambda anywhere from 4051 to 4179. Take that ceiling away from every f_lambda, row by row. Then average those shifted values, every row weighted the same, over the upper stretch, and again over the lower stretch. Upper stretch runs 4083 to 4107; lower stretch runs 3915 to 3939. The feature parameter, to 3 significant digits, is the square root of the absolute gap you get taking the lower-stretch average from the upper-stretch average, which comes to 2.02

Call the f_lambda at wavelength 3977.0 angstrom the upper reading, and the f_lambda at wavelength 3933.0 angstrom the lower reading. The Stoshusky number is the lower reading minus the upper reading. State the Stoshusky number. -3.0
